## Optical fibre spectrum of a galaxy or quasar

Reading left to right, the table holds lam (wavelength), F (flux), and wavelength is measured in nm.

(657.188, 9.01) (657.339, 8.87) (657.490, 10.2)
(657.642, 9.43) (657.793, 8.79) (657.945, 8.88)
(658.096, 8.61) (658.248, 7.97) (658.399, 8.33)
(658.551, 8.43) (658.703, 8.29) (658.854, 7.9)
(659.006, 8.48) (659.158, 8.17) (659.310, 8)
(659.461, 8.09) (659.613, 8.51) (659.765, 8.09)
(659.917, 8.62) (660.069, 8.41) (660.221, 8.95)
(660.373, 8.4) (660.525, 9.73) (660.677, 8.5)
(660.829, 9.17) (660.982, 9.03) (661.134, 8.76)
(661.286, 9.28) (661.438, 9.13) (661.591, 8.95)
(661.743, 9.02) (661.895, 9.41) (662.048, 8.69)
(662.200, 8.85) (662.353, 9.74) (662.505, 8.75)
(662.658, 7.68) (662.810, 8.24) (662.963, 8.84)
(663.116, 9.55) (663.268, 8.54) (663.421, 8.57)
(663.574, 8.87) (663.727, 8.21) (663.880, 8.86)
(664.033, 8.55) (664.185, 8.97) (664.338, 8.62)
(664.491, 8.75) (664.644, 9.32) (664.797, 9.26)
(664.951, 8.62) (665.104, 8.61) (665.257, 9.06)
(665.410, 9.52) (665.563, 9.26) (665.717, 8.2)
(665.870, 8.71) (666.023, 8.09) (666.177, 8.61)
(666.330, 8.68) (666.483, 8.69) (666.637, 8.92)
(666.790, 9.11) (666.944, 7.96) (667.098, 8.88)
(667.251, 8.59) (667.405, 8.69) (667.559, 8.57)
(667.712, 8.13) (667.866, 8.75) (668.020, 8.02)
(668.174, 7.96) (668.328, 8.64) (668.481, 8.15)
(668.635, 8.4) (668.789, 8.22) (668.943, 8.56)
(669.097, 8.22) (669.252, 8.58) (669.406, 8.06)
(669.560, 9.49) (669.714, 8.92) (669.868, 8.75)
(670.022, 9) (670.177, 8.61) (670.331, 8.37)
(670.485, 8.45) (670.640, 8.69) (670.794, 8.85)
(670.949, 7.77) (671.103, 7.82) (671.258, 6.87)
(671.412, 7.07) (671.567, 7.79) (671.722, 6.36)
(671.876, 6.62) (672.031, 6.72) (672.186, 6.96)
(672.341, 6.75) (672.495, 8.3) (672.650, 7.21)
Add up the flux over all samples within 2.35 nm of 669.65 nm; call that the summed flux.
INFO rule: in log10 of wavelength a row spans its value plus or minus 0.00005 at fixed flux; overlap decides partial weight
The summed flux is 246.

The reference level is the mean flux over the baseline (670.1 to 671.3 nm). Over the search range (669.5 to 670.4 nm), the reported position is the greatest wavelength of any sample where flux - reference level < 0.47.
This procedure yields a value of 670.331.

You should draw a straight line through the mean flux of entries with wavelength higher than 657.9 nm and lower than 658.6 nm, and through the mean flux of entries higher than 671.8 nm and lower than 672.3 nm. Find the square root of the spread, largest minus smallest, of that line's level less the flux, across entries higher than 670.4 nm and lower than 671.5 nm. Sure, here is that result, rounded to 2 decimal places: 1.39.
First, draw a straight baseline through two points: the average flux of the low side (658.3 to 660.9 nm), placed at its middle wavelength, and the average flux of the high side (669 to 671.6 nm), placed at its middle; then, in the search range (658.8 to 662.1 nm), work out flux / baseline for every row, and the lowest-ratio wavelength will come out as 658.854 nm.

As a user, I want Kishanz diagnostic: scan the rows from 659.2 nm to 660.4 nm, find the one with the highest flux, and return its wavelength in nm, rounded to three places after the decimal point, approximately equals 660.221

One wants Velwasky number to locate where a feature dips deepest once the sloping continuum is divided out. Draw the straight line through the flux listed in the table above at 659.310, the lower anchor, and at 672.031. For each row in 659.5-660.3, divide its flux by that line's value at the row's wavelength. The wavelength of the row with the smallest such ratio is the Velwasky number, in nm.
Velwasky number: 659.765 nm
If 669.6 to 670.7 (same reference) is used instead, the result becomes 670.331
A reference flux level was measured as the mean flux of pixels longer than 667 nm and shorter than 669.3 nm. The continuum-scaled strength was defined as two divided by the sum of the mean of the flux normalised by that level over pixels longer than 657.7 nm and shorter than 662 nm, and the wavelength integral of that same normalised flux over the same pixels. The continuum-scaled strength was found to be 0.37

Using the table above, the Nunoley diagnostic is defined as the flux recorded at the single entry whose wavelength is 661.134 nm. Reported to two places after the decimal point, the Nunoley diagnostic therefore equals 8.76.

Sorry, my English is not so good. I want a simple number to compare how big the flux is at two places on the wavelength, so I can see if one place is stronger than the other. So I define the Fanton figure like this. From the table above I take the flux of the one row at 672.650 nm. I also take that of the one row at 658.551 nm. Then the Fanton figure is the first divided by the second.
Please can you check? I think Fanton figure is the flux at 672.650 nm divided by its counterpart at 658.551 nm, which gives 0.86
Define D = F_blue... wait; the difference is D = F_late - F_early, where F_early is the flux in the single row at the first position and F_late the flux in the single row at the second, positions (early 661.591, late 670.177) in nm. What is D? -0.34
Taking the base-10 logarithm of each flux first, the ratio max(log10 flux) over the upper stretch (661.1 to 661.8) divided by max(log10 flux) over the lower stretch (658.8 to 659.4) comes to 1.04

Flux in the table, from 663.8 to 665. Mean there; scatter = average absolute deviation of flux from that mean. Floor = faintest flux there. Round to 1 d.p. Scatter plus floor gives 8.8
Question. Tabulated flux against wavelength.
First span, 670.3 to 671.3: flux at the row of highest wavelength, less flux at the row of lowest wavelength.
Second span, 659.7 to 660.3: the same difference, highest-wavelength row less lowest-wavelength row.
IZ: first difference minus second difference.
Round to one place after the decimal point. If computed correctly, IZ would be -2.4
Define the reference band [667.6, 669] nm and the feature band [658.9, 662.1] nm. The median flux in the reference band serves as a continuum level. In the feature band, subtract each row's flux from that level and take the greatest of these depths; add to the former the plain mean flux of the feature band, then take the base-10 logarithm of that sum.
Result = 0.952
